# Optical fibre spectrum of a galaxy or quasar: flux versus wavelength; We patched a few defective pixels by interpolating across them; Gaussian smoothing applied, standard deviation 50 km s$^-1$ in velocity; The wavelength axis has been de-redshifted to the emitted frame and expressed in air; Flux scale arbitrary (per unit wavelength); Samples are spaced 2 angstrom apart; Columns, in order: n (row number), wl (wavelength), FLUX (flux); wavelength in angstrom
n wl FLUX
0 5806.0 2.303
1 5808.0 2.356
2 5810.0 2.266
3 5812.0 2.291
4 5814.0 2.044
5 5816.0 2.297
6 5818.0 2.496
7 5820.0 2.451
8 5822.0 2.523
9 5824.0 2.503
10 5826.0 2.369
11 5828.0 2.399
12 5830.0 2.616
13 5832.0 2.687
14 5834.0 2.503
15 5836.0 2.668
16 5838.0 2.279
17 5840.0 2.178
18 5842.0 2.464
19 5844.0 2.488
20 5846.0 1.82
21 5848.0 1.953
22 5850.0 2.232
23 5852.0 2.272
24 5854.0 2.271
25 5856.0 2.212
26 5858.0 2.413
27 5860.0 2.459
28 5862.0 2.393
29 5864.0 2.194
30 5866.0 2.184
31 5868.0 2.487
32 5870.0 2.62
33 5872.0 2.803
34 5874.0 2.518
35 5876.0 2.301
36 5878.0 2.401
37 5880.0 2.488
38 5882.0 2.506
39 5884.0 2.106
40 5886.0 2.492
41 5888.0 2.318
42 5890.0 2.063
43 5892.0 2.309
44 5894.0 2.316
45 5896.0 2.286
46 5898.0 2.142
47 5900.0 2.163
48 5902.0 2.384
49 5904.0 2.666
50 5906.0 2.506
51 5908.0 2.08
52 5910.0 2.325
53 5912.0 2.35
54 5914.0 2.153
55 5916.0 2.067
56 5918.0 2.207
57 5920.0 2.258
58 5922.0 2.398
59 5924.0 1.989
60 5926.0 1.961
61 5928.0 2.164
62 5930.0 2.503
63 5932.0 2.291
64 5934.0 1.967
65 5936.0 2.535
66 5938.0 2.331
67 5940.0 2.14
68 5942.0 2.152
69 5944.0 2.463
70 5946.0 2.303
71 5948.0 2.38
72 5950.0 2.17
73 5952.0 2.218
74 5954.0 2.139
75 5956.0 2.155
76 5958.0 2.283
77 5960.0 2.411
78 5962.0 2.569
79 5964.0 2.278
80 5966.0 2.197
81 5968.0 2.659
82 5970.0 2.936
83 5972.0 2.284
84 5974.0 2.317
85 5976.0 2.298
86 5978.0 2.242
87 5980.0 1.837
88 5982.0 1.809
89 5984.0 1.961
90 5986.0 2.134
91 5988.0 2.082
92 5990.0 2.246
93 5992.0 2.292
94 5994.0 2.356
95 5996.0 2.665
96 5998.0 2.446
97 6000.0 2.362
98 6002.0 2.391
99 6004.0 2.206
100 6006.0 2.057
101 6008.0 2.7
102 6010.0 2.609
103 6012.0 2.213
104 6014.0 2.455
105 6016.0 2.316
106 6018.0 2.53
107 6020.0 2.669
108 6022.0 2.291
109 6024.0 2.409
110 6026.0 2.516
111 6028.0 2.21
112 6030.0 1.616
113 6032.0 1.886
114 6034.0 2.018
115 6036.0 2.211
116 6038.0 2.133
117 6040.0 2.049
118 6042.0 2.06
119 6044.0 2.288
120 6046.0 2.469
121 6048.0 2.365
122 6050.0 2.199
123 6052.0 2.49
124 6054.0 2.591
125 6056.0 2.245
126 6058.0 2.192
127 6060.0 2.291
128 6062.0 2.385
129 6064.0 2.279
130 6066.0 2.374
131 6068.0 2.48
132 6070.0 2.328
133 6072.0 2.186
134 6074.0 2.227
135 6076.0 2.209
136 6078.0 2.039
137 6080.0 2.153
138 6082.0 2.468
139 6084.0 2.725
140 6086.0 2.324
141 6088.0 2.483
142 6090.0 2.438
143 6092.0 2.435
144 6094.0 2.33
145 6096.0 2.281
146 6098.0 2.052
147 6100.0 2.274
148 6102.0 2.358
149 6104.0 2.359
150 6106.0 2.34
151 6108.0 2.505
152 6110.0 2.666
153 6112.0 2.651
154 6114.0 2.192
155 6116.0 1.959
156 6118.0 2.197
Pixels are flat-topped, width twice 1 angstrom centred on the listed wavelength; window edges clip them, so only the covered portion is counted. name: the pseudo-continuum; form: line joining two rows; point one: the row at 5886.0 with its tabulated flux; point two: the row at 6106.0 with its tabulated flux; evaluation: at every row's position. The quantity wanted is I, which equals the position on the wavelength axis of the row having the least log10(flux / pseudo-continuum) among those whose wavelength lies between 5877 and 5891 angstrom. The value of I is 5890.0 angstrom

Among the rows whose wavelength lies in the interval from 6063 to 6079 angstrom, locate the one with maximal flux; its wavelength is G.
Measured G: 6068.0 angstrom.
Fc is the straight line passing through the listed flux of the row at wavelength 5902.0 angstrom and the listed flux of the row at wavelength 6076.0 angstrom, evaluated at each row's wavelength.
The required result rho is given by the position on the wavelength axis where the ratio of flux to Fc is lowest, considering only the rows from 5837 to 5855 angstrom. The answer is 5846.0 angstrom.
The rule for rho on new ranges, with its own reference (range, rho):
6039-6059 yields 6040.0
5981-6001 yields 5982.0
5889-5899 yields 5890.0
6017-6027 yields 6022.0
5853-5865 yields 5864.0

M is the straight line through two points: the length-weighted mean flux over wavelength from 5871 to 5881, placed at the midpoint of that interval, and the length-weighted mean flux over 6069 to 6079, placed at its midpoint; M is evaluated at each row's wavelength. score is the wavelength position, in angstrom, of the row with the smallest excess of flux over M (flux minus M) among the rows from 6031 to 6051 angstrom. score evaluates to 6032.0 angstrom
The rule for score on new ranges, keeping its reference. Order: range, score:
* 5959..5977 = 5966.0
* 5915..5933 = 5926.0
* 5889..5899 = 5890.0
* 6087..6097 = 6096.0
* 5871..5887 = 5884.0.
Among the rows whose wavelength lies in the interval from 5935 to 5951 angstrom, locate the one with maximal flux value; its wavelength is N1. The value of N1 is 5936.0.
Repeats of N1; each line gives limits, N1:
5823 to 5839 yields 5832.0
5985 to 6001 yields 5996.0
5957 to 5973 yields 5970.0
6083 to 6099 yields 6084.0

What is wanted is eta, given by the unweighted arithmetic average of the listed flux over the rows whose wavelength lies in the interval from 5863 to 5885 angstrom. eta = 2.42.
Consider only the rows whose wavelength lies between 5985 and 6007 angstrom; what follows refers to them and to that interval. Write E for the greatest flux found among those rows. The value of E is 2.665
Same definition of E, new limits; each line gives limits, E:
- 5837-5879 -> 2.803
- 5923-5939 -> 2.535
